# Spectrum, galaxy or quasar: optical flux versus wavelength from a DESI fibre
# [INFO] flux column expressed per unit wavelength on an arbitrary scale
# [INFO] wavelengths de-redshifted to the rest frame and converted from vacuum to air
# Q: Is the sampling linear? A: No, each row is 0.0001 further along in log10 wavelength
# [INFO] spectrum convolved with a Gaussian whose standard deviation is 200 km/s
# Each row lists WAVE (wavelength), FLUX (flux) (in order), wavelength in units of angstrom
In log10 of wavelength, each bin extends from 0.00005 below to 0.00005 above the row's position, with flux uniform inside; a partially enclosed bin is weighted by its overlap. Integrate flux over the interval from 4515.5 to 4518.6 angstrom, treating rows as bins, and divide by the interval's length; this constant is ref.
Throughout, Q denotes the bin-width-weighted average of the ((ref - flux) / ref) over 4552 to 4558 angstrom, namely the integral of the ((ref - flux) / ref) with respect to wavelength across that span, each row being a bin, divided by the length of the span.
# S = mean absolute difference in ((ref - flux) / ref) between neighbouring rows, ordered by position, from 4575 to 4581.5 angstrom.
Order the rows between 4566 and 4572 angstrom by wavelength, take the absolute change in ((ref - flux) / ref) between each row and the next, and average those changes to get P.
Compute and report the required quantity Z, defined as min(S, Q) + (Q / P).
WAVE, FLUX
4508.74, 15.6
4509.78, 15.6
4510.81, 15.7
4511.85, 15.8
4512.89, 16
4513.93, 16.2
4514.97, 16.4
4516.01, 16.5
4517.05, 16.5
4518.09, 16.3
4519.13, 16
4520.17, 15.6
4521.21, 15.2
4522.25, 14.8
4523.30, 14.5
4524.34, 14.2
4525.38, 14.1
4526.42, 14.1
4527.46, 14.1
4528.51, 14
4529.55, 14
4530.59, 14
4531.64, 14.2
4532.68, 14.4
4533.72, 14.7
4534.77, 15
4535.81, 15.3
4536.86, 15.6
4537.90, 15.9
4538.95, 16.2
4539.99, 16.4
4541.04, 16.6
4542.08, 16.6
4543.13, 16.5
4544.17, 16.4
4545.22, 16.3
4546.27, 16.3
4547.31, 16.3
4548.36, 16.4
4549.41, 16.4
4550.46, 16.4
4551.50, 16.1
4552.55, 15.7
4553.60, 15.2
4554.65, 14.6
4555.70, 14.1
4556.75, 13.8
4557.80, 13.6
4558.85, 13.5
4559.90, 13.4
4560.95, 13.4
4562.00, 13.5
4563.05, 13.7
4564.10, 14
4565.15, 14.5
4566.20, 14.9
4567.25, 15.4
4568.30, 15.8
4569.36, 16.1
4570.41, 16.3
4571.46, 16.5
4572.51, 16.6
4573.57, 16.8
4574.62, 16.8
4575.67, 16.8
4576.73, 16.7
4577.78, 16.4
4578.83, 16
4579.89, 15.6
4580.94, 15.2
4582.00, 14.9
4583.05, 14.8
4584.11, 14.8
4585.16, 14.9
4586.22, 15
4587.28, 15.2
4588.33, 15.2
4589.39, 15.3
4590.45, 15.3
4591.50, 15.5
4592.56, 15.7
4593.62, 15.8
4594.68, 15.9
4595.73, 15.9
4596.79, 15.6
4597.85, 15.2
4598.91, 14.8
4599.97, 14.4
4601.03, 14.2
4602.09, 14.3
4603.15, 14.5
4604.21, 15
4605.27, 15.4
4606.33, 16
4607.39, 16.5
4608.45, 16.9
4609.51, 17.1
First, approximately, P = 0.019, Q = 0.11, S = 0.0195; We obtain 6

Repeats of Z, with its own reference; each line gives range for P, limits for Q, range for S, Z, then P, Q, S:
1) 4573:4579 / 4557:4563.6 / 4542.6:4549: 18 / 0.010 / 0.18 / 0.0037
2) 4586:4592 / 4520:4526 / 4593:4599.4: 18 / 0.006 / 0.11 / 0.0146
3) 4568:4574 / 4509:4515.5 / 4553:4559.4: 3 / 0.012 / 0.03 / 0.0207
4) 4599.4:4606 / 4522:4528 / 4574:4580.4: 8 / 0.017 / 0.13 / 0.0146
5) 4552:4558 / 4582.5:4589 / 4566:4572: 3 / 0.026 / 0.09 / 0.0195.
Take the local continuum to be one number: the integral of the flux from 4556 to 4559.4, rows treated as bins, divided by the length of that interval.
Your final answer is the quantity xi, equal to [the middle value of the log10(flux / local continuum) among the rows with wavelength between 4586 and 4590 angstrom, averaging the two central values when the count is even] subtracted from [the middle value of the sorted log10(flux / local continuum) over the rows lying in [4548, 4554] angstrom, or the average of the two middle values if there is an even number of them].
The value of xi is 0.03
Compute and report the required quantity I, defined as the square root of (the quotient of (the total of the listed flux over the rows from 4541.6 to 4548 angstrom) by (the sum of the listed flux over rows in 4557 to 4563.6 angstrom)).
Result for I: 1.10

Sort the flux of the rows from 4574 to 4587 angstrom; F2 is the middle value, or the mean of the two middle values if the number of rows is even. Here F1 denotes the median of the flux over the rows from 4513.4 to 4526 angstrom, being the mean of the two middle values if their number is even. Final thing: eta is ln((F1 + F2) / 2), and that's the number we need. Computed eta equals 2.75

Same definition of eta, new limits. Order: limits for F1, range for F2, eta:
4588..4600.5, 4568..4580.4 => 2.77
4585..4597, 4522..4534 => 2.69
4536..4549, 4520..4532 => 2.72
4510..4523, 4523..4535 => 2.71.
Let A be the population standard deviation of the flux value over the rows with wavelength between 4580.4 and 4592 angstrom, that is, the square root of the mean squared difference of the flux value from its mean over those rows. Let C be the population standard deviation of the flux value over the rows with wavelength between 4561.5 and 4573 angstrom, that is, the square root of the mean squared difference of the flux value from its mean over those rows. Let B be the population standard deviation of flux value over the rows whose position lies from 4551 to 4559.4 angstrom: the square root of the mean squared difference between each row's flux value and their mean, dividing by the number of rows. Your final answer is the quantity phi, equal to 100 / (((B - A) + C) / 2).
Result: 111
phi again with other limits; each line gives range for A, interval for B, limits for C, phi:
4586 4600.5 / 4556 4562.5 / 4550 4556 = 376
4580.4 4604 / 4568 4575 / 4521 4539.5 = 374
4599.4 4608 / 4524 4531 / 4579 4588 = -420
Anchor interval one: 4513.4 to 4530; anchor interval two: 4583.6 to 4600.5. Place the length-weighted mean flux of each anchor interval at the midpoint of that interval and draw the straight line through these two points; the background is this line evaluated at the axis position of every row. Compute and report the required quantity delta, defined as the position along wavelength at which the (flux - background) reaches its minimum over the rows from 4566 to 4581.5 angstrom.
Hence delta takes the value 4566.20 angstrom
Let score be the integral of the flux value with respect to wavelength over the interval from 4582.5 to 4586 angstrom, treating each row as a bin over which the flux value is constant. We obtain 52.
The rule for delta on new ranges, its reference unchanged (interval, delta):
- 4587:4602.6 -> 4601.03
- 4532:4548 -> 4532.68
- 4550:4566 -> 4560.95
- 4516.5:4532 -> 4530.59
